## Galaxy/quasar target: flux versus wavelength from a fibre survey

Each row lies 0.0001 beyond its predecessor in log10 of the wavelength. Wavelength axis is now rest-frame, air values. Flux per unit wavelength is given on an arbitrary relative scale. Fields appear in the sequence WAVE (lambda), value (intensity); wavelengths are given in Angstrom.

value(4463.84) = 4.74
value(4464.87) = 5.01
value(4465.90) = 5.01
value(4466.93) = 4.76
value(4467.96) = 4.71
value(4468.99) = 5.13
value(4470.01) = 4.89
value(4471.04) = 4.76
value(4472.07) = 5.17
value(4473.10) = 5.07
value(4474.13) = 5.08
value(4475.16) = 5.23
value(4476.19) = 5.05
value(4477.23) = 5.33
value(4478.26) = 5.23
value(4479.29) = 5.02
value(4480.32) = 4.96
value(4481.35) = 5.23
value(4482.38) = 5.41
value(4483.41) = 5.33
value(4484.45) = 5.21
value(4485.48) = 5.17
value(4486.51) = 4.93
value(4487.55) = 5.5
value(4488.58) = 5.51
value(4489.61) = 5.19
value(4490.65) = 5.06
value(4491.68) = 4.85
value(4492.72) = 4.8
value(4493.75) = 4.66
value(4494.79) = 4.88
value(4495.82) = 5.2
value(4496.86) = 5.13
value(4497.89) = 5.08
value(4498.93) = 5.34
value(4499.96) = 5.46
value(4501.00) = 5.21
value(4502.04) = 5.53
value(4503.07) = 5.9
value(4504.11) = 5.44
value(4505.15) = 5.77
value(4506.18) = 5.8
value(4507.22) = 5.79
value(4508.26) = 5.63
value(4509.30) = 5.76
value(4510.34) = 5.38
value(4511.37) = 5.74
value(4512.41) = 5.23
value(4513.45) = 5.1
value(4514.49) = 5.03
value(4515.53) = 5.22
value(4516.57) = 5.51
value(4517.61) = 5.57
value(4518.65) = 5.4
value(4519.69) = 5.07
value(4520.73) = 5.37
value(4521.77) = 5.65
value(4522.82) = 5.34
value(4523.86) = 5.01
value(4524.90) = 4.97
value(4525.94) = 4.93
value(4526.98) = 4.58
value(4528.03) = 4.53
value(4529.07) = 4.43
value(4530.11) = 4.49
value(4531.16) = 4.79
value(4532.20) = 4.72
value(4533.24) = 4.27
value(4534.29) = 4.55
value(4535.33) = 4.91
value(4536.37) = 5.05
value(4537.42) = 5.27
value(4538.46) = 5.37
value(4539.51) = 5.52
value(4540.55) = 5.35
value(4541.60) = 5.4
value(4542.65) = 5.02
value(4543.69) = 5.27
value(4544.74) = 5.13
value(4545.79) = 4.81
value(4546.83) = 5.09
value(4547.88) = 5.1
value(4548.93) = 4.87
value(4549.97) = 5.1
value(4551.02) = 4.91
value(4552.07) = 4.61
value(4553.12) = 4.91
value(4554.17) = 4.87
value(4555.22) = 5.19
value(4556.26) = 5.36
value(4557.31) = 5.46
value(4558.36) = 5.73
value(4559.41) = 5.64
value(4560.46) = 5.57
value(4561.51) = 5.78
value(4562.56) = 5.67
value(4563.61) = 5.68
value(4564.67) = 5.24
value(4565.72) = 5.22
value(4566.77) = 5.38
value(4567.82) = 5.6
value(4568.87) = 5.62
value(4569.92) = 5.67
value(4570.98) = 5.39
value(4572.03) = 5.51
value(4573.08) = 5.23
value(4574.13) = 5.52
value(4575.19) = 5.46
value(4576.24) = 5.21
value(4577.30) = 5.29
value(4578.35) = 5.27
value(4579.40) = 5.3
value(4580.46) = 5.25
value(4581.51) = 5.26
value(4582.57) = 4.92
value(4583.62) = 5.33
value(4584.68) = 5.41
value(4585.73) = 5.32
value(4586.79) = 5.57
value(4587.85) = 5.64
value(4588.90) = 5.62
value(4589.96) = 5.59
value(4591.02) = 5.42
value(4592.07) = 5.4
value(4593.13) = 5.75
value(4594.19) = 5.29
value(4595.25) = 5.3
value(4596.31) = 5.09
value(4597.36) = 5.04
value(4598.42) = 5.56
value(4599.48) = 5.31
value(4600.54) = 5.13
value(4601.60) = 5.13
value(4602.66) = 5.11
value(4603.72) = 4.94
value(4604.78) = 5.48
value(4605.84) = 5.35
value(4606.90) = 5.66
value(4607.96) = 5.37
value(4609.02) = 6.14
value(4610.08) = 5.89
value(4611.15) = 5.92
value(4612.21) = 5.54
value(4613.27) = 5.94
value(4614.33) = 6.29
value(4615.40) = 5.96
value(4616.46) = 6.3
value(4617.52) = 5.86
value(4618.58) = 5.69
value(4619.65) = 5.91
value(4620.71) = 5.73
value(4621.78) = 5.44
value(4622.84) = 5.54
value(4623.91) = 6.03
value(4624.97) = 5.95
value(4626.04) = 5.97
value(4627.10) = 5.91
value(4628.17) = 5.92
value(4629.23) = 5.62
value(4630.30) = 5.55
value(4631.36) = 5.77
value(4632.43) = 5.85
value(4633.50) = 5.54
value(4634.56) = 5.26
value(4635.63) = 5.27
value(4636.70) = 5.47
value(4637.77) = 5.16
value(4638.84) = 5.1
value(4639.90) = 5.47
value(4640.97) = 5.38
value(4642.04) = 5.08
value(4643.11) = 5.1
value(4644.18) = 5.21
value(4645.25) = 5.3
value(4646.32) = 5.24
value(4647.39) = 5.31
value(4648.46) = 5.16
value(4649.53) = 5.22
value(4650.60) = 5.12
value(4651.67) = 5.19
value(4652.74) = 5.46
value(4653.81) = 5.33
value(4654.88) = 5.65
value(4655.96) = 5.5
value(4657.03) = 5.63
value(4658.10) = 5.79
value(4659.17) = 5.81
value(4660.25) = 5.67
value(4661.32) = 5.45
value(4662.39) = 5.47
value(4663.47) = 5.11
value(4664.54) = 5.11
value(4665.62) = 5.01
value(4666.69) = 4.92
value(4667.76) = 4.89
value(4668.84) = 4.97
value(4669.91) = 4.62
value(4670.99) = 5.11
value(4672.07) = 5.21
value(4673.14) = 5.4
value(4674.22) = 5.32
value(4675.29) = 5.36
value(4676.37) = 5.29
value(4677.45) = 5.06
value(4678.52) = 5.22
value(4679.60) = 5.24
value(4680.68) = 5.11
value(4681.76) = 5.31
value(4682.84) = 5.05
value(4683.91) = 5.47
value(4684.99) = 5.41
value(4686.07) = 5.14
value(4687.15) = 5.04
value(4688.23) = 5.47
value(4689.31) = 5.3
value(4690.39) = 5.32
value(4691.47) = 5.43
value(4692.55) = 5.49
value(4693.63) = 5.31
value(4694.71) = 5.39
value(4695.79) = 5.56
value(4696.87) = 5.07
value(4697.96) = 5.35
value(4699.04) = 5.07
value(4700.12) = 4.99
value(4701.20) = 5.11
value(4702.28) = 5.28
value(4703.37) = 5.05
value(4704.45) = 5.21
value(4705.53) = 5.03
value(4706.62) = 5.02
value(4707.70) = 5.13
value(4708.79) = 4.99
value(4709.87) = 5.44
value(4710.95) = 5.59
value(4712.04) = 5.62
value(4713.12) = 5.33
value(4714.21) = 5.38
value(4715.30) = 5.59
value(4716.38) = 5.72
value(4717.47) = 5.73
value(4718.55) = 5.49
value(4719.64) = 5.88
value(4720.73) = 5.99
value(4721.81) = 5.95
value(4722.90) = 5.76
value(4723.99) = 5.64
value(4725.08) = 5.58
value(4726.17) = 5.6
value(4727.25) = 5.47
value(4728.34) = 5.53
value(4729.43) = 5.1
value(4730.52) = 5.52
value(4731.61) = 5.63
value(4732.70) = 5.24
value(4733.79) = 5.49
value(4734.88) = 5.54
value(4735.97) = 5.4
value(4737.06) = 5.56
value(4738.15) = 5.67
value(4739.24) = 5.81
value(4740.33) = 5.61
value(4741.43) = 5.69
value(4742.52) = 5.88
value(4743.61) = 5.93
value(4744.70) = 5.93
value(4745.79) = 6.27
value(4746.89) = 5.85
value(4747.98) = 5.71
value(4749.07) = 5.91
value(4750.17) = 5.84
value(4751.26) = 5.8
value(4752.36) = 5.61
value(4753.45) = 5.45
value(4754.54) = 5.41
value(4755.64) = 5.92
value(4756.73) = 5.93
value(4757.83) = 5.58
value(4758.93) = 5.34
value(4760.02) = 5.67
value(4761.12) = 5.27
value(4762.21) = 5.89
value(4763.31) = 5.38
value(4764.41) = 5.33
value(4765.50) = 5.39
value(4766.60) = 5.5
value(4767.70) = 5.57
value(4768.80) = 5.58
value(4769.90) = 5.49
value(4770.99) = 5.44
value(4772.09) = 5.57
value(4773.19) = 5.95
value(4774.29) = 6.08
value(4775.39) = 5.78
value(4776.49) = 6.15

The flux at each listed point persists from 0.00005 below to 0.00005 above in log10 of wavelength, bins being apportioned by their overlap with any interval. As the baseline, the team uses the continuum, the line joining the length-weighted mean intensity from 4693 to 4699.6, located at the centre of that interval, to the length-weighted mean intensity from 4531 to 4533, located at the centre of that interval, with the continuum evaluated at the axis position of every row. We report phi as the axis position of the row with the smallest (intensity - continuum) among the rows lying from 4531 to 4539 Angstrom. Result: 4533.24 Angstrom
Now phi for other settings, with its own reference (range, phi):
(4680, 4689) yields 4687.15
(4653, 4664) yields 4663.47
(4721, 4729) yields 4727.25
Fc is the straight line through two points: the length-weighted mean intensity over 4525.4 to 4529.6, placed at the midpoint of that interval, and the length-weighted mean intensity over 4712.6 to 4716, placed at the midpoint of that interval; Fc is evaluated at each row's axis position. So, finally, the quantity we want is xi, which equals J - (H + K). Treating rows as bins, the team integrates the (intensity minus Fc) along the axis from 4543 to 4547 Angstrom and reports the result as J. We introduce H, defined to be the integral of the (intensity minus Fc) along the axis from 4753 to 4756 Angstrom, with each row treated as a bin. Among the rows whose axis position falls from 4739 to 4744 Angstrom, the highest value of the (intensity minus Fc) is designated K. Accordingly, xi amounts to 1.3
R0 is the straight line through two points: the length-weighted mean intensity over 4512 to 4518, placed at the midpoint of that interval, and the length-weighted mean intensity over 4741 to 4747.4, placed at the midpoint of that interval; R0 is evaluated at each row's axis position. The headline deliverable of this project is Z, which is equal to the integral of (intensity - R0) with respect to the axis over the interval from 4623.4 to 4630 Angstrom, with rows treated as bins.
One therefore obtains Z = 2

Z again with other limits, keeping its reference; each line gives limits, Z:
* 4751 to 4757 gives -2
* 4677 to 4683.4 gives -4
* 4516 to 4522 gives 1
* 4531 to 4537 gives -4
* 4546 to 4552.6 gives -3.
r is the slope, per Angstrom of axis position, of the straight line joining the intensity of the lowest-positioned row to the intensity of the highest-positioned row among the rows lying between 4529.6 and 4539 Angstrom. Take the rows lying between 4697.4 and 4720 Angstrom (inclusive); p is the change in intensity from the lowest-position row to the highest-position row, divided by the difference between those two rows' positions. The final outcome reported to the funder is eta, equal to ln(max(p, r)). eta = -2.3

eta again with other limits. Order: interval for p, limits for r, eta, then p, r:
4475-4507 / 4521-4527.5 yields -4.0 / 0.018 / -0.205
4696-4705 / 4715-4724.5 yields -4.0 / 0.018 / 0.006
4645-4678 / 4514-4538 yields -4.6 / -0.007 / 0.010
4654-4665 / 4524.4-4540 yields -3.3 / -0.056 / 0.038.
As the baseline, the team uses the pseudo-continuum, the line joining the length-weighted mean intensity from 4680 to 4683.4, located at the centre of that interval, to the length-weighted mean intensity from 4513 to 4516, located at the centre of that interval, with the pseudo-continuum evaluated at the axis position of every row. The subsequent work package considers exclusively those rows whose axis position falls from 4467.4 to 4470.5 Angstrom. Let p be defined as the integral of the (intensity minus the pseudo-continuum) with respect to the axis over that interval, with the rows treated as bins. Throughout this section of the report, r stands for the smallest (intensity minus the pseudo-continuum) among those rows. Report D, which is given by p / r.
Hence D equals 2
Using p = -0.6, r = -0.4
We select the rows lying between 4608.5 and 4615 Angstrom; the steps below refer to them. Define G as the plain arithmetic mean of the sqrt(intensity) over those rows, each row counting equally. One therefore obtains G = 2.44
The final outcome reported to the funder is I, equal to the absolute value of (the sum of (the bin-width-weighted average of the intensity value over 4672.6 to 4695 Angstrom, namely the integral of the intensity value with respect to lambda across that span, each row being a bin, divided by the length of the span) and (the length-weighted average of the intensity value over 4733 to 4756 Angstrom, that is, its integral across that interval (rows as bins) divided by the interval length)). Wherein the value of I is 11.0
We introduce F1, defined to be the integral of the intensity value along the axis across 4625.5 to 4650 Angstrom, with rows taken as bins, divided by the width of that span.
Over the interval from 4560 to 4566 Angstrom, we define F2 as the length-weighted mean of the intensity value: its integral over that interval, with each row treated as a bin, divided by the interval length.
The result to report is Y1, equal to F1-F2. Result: -0.10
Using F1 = 5.4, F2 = 5.53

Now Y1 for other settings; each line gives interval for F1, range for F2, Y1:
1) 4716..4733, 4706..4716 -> 0.27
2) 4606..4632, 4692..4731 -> 0.41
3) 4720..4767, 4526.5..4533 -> 1.07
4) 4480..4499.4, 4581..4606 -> -0.20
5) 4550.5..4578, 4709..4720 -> -0.18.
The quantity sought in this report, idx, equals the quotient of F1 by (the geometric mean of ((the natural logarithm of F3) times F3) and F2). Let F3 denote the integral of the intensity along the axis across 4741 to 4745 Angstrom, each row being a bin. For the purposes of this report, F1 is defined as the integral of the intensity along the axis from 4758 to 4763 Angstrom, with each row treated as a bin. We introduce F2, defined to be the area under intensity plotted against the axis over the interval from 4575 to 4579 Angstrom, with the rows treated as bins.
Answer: 0.70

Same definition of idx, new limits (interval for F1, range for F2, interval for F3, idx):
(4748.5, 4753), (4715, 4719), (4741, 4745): 0.64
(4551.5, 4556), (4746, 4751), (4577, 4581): 0.51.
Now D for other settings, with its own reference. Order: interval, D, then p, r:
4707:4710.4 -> 0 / 0.0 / -0.2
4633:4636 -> 6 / 0.6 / 0.1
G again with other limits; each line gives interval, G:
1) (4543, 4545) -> 2.28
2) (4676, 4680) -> 2.28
